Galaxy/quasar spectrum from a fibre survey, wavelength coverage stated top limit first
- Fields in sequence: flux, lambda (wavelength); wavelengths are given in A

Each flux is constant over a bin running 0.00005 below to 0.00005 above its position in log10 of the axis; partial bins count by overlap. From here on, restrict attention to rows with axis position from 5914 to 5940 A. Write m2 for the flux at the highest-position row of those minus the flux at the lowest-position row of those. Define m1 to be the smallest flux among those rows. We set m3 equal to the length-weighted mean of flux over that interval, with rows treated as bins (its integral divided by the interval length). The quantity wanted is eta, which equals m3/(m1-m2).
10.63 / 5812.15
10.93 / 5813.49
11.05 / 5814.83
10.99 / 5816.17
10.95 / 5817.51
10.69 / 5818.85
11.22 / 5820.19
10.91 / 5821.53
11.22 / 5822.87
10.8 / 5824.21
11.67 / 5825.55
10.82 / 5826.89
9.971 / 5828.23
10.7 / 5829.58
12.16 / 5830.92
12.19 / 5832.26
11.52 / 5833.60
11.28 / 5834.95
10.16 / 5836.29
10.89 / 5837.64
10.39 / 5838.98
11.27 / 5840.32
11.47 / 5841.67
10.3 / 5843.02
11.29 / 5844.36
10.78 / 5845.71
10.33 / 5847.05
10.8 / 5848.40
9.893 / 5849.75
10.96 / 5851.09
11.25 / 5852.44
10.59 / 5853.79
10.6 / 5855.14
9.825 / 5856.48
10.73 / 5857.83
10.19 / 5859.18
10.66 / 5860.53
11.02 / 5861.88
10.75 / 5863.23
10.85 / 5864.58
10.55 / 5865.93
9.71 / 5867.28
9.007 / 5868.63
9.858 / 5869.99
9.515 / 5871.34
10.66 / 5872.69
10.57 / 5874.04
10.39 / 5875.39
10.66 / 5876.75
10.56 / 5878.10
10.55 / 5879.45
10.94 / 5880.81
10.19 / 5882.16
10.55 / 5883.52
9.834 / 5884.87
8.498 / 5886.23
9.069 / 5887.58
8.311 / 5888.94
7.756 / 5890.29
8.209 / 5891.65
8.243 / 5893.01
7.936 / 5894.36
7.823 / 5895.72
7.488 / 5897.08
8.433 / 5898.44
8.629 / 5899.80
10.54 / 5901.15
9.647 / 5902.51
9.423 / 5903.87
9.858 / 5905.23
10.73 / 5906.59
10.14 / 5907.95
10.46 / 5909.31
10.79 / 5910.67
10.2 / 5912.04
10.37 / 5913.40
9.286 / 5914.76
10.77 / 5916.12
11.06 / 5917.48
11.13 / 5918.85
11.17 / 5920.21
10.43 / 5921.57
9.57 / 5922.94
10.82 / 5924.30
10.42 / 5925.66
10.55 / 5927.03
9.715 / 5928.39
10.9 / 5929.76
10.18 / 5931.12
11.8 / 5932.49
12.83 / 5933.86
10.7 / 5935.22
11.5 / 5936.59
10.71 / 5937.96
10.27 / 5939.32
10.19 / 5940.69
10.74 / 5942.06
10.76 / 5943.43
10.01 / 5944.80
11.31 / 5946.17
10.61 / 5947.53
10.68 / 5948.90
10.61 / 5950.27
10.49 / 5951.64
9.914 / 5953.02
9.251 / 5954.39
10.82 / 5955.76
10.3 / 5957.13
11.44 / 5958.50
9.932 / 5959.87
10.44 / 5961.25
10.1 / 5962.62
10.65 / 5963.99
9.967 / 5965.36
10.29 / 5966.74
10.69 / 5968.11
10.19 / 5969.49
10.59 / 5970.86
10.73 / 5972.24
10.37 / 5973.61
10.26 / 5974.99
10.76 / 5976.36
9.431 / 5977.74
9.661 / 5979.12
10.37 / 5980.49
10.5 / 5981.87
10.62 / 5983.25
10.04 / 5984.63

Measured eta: 1.29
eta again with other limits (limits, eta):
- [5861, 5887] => 0.93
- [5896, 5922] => 2.20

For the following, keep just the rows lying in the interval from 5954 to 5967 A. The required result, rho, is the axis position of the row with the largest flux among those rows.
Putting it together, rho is 5958.50 A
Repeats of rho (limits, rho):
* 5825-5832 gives 5830.92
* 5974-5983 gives 5976.36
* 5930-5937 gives 5933.86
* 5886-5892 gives 5887.58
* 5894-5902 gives 5901.15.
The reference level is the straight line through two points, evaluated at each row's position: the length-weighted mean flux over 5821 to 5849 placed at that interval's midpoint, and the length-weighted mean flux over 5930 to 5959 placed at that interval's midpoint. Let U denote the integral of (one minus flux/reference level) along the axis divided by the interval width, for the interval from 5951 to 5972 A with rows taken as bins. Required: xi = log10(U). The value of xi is -1.51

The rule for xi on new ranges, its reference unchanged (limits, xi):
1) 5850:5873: -1.30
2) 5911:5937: -2.18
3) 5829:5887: -1.48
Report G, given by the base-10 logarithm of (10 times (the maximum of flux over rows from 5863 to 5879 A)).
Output 2.04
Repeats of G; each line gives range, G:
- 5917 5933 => 2.07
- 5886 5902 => 2.02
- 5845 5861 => 2.05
